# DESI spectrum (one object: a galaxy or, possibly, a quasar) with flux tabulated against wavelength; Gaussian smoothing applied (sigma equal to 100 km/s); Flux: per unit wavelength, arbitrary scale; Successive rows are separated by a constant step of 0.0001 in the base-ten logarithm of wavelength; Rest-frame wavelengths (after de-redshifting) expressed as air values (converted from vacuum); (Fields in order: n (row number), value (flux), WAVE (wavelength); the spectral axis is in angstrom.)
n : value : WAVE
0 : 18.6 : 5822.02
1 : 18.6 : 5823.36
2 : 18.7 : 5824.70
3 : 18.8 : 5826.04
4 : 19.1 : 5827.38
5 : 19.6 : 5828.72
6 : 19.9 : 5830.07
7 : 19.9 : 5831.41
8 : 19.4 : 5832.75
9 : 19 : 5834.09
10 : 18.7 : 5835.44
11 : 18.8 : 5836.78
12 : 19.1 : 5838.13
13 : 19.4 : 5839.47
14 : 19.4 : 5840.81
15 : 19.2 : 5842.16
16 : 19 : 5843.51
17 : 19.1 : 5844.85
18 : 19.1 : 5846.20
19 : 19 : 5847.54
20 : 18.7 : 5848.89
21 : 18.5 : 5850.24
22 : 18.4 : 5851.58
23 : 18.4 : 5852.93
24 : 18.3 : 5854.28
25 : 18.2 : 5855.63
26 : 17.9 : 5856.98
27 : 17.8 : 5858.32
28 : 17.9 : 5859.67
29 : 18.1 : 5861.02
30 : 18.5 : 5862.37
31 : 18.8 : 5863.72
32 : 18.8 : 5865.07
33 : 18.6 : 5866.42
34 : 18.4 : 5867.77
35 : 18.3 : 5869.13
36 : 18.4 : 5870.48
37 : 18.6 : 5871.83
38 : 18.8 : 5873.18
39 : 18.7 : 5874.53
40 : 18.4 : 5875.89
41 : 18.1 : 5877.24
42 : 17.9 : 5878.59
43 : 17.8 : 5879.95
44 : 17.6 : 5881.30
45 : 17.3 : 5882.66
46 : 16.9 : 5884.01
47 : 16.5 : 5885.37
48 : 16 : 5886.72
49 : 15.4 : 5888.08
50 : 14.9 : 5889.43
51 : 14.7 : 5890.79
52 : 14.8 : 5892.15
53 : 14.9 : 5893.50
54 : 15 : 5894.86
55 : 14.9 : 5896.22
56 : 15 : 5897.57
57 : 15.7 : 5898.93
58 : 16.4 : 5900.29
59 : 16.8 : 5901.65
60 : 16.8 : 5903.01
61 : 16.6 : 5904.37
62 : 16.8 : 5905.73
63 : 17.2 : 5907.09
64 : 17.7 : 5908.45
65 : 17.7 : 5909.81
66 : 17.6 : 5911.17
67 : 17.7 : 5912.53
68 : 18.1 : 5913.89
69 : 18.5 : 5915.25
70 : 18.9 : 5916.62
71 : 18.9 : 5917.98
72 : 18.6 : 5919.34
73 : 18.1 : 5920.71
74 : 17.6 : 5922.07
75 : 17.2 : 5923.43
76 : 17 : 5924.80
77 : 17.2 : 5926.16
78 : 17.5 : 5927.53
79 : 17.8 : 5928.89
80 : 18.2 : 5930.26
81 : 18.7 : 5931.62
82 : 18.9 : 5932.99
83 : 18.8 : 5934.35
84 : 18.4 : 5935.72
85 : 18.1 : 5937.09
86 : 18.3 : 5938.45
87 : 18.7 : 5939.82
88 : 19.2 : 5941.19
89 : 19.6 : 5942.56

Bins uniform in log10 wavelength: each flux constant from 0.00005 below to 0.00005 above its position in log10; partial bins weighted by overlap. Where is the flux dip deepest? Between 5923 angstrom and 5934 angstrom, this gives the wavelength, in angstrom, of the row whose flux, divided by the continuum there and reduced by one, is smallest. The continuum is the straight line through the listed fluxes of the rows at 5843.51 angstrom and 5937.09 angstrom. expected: 5924.80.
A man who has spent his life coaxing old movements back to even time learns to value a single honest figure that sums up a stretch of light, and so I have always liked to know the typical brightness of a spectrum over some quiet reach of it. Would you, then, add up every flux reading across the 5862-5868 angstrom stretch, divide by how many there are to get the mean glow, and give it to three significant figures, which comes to 18.6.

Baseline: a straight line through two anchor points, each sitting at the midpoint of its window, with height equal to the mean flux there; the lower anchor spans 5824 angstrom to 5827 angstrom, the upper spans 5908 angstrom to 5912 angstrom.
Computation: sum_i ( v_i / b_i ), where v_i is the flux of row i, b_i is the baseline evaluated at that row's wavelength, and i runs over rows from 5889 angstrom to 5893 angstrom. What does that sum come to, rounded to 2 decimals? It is 2.48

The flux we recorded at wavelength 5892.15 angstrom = 14.8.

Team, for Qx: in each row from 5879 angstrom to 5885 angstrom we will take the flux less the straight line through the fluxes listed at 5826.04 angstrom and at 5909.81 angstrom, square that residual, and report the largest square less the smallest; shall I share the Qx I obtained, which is 1.21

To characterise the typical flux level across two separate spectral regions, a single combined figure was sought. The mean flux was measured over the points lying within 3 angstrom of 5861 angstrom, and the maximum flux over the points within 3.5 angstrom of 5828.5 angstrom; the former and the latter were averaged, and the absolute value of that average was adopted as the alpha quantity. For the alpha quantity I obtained 19.1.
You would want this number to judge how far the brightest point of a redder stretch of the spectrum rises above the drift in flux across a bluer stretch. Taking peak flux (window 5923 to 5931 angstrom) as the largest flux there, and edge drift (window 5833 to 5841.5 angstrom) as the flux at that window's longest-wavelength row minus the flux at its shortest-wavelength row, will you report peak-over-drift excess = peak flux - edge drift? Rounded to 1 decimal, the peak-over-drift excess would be 17.8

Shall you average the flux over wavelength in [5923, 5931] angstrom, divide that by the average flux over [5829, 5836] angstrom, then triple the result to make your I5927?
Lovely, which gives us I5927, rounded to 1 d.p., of 2.7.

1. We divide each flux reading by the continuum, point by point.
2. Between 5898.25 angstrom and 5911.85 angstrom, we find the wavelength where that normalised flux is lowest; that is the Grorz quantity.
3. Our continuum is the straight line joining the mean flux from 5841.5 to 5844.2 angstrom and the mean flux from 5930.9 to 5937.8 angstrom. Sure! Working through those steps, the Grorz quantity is 5898.93 angstrom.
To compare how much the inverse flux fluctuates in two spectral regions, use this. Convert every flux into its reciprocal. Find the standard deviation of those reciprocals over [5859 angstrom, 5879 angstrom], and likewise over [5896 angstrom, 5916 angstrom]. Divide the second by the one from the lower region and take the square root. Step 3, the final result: 2.1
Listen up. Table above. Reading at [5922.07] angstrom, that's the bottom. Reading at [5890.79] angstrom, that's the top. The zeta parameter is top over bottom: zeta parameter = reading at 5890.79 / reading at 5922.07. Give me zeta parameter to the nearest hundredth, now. 0.84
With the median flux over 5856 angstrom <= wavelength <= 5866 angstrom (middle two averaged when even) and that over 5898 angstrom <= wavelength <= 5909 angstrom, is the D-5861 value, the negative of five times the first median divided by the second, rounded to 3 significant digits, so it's -5.39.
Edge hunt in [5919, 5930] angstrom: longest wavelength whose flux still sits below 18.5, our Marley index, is 5928.89 angstrom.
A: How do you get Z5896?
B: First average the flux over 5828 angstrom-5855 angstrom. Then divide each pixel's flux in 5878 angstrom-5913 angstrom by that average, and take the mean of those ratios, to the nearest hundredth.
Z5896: 0.86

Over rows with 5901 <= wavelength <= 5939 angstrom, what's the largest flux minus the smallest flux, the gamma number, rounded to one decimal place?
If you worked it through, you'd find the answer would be 2.3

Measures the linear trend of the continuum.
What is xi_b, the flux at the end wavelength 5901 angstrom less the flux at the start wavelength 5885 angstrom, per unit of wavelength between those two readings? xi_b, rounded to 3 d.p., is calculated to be -0.007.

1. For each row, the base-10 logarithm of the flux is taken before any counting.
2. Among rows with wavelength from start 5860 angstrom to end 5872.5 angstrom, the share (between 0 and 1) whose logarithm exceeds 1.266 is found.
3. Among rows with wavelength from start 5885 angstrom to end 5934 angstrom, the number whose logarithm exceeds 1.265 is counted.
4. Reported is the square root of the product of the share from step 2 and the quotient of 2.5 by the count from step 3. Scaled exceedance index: 0.5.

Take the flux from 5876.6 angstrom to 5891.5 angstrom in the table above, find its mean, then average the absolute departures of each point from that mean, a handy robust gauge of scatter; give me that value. 1.0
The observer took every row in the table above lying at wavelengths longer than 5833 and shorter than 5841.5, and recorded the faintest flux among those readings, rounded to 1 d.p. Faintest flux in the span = 18.7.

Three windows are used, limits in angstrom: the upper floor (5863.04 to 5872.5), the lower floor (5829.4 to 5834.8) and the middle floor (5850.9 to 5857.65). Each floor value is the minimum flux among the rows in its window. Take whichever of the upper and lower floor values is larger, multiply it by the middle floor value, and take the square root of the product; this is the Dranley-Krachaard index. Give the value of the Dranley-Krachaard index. 18.4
